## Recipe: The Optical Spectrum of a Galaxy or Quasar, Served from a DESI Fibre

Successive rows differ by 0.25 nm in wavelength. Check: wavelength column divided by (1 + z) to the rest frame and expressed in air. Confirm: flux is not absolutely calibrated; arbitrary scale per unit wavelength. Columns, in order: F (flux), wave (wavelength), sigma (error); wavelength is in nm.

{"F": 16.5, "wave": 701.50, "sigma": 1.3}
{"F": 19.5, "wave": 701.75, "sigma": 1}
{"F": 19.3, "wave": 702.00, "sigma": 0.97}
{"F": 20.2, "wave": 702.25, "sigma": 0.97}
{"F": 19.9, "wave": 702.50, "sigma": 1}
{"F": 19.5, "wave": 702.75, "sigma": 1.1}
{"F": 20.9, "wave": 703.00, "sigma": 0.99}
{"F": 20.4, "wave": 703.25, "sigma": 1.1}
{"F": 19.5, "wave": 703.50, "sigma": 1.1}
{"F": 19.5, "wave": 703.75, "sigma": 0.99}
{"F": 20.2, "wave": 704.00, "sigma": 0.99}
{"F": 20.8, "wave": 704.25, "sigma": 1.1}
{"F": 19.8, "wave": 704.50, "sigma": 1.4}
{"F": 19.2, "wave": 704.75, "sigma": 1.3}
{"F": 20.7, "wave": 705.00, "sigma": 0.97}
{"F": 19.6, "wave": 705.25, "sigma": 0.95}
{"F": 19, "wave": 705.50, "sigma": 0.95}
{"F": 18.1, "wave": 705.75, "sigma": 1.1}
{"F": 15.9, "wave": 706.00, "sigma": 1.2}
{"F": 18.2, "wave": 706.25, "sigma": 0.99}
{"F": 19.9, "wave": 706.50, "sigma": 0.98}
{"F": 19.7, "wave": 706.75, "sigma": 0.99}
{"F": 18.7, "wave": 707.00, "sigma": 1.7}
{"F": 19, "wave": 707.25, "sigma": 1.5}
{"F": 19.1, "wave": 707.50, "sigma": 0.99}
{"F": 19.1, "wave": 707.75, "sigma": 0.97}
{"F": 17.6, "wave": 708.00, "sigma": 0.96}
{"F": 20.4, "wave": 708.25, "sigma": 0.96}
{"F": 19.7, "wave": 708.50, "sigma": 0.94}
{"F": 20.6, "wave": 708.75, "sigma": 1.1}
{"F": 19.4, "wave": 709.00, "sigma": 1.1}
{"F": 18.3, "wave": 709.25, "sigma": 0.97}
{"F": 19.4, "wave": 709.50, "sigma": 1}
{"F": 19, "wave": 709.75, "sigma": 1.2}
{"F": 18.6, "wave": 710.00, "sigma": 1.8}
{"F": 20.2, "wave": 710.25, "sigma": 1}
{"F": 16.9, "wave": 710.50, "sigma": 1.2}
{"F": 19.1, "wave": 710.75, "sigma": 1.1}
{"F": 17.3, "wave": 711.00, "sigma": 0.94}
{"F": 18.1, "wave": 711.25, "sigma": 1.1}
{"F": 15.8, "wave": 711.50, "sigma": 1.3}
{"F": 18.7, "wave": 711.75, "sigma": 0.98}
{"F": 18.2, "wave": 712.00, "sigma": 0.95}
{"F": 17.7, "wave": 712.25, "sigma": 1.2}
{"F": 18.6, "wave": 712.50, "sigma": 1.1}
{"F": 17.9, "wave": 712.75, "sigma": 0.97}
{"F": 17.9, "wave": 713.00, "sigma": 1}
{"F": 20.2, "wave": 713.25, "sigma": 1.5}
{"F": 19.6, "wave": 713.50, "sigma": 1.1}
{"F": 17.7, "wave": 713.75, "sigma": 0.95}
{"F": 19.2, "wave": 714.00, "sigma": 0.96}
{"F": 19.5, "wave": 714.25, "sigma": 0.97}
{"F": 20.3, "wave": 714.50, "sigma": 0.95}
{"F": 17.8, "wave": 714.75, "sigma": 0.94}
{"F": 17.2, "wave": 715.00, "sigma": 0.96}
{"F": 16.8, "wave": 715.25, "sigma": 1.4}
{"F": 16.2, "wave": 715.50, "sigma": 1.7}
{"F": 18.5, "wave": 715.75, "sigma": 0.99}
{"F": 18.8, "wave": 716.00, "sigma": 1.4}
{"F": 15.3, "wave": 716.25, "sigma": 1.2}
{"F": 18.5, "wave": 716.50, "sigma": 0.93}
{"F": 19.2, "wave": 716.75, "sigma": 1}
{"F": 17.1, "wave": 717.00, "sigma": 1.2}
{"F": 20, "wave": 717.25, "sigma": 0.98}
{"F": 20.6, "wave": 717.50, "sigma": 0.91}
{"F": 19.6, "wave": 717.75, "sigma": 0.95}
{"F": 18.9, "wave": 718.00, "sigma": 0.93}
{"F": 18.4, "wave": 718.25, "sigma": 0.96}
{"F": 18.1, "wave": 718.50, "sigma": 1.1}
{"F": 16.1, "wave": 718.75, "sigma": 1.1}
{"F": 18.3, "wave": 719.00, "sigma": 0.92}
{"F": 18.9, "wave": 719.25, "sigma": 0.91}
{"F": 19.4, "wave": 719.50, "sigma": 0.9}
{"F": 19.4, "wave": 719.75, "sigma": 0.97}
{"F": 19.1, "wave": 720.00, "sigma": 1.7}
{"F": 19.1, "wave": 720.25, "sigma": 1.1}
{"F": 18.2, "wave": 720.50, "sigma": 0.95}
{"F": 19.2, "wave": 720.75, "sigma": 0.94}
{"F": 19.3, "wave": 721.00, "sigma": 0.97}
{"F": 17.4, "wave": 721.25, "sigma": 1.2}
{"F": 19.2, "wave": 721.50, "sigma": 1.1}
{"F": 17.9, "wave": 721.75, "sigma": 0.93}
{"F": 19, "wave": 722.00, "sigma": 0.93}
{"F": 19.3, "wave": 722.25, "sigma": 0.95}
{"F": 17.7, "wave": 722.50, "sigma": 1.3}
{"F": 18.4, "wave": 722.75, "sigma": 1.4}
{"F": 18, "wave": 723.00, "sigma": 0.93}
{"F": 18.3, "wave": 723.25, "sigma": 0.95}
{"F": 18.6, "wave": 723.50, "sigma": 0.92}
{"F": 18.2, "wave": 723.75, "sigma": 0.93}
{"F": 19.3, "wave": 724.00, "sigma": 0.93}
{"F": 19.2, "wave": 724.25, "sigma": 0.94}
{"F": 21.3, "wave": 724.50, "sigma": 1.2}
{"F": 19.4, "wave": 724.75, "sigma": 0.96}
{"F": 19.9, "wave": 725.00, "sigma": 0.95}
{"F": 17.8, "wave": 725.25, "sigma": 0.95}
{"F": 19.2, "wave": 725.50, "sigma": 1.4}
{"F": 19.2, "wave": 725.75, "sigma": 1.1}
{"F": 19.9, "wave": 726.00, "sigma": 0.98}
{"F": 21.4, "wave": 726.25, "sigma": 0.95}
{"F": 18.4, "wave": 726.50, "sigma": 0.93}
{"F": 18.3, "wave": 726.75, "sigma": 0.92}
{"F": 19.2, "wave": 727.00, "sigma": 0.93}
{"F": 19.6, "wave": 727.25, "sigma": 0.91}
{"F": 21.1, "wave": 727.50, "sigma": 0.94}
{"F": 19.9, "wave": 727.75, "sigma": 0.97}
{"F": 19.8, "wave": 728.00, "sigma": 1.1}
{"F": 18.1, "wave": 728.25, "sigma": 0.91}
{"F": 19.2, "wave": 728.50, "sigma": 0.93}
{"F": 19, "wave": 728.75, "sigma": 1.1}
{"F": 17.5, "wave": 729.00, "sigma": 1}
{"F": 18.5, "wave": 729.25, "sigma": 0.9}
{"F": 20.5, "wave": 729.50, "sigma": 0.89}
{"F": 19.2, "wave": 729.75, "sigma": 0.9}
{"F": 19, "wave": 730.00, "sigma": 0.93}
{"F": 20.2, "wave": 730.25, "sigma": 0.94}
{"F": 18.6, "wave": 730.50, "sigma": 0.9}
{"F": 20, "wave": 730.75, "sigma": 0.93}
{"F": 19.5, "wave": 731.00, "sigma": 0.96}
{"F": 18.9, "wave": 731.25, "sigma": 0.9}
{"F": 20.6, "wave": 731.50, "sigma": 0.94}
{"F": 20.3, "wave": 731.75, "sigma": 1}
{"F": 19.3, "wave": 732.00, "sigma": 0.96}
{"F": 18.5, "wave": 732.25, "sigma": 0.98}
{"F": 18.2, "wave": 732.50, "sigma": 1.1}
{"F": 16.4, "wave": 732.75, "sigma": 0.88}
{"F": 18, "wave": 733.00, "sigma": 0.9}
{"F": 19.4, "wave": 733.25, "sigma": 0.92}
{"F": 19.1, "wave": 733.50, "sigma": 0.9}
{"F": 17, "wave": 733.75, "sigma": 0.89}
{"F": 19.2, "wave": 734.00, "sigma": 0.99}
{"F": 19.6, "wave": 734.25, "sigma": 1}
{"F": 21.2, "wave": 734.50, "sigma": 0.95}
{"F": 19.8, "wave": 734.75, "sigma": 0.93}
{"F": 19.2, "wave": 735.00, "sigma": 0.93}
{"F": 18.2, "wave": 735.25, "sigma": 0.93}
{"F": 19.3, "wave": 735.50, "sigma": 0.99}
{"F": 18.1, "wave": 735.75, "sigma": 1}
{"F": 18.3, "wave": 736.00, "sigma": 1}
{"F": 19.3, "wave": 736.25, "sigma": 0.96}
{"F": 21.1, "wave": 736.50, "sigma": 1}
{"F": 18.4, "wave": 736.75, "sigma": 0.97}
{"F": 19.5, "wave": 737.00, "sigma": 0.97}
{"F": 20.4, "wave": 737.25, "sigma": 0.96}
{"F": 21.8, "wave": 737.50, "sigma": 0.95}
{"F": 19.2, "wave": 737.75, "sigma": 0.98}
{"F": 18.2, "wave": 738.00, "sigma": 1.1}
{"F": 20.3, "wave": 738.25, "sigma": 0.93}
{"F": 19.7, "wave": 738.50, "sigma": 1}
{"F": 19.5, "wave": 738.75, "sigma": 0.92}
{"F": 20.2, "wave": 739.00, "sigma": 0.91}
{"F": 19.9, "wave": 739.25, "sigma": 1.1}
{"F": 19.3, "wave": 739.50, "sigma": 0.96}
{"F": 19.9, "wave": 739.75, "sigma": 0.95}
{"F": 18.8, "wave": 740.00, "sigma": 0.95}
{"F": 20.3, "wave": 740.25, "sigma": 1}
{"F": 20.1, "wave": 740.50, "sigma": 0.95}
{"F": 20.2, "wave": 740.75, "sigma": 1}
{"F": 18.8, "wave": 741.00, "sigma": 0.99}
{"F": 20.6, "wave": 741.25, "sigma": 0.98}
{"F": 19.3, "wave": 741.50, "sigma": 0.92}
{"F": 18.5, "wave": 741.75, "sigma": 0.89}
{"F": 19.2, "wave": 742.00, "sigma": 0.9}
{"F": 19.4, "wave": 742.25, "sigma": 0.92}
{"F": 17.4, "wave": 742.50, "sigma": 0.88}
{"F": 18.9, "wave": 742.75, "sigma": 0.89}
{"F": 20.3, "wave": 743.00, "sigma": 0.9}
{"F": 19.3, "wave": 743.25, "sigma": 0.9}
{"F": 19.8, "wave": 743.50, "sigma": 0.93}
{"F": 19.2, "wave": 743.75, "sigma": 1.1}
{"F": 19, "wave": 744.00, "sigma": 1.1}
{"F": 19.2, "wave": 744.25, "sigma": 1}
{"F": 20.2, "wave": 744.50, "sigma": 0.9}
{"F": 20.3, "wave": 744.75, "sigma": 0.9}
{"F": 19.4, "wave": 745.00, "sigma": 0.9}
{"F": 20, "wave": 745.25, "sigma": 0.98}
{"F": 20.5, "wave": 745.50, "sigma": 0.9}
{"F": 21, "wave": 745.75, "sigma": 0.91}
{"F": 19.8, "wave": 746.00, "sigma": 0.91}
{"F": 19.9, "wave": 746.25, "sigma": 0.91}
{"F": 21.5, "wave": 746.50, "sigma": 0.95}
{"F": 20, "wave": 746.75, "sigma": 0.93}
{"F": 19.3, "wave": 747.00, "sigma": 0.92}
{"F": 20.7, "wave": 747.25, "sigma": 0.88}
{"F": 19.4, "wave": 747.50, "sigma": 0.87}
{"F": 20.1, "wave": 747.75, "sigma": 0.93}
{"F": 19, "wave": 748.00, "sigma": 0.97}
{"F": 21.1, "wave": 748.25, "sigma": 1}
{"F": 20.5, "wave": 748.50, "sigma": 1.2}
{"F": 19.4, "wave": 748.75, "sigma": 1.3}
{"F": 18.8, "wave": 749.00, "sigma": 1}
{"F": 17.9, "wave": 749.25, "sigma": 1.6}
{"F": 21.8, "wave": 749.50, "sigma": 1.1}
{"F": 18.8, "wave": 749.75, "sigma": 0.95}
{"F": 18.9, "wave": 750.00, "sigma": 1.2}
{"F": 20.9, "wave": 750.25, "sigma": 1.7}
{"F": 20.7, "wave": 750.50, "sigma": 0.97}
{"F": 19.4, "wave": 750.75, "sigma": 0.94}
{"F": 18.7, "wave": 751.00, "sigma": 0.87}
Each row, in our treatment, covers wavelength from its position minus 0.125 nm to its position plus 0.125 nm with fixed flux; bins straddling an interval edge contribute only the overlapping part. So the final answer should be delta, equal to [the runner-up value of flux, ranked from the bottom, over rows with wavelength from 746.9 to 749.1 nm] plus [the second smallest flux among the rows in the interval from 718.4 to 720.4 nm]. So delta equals 37.1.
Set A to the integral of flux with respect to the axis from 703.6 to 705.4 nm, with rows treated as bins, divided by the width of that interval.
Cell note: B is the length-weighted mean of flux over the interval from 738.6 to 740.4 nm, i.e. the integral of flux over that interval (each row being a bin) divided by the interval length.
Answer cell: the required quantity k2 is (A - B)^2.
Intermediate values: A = 20.0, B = 19.7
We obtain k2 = 0.06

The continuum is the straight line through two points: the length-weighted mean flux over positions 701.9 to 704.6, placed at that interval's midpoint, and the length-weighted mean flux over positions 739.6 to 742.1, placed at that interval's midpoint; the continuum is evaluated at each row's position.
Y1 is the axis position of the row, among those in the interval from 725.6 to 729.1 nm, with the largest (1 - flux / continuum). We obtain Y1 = 729.00 nm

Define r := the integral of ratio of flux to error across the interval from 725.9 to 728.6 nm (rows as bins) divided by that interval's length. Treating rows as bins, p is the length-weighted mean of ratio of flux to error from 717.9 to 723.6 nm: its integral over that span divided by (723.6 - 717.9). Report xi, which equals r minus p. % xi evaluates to 2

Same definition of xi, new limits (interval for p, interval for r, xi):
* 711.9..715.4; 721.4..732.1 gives 2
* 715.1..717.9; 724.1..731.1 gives 3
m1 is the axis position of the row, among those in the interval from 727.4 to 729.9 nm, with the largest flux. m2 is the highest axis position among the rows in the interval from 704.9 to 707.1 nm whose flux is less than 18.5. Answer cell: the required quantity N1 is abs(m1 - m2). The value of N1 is 21.25 nm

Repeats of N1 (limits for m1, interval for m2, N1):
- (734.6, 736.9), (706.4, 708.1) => 28.50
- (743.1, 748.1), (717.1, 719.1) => 27.50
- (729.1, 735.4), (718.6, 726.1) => 9.25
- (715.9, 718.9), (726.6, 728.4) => 10.75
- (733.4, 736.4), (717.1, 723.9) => 10.75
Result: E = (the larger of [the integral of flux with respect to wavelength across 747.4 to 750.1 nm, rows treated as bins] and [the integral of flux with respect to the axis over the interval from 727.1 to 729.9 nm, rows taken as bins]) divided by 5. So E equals 10.8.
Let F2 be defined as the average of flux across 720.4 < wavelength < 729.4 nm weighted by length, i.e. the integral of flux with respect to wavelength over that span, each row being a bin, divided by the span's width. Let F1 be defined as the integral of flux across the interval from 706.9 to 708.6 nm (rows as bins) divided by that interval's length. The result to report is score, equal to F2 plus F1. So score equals 38.1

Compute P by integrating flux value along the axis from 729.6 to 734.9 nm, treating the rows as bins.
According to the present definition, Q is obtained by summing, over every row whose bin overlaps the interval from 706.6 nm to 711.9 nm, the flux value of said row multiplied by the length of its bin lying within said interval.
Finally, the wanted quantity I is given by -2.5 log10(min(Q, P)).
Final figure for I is -5.00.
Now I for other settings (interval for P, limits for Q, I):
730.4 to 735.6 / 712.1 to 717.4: -4.97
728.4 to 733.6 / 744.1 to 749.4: -4.99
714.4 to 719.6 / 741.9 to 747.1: -4.94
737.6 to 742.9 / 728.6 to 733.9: -5.00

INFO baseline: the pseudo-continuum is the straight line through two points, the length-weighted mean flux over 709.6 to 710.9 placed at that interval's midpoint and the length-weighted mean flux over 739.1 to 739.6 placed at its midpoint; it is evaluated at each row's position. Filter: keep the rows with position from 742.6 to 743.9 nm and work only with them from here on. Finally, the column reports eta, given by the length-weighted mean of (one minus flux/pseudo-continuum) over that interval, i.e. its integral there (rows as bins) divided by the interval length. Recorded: 0.016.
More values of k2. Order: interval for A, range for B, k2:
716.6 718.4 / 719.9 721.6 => 0.10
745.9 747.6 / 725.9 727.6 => 0.18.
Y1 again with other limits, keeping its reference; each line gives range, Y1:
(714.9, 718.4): 716.25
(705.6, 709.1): 706.00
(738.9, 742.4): 741.75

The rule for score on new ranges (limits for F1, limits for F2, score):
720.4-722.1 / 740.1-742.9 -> 37.9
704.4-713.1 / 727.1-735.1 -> 37.9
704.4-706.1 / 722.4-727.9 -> 38.1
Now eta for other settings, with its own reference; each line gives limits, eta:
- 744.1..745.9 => -0.012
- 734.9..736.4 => 0.039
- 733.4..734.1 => 0.056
